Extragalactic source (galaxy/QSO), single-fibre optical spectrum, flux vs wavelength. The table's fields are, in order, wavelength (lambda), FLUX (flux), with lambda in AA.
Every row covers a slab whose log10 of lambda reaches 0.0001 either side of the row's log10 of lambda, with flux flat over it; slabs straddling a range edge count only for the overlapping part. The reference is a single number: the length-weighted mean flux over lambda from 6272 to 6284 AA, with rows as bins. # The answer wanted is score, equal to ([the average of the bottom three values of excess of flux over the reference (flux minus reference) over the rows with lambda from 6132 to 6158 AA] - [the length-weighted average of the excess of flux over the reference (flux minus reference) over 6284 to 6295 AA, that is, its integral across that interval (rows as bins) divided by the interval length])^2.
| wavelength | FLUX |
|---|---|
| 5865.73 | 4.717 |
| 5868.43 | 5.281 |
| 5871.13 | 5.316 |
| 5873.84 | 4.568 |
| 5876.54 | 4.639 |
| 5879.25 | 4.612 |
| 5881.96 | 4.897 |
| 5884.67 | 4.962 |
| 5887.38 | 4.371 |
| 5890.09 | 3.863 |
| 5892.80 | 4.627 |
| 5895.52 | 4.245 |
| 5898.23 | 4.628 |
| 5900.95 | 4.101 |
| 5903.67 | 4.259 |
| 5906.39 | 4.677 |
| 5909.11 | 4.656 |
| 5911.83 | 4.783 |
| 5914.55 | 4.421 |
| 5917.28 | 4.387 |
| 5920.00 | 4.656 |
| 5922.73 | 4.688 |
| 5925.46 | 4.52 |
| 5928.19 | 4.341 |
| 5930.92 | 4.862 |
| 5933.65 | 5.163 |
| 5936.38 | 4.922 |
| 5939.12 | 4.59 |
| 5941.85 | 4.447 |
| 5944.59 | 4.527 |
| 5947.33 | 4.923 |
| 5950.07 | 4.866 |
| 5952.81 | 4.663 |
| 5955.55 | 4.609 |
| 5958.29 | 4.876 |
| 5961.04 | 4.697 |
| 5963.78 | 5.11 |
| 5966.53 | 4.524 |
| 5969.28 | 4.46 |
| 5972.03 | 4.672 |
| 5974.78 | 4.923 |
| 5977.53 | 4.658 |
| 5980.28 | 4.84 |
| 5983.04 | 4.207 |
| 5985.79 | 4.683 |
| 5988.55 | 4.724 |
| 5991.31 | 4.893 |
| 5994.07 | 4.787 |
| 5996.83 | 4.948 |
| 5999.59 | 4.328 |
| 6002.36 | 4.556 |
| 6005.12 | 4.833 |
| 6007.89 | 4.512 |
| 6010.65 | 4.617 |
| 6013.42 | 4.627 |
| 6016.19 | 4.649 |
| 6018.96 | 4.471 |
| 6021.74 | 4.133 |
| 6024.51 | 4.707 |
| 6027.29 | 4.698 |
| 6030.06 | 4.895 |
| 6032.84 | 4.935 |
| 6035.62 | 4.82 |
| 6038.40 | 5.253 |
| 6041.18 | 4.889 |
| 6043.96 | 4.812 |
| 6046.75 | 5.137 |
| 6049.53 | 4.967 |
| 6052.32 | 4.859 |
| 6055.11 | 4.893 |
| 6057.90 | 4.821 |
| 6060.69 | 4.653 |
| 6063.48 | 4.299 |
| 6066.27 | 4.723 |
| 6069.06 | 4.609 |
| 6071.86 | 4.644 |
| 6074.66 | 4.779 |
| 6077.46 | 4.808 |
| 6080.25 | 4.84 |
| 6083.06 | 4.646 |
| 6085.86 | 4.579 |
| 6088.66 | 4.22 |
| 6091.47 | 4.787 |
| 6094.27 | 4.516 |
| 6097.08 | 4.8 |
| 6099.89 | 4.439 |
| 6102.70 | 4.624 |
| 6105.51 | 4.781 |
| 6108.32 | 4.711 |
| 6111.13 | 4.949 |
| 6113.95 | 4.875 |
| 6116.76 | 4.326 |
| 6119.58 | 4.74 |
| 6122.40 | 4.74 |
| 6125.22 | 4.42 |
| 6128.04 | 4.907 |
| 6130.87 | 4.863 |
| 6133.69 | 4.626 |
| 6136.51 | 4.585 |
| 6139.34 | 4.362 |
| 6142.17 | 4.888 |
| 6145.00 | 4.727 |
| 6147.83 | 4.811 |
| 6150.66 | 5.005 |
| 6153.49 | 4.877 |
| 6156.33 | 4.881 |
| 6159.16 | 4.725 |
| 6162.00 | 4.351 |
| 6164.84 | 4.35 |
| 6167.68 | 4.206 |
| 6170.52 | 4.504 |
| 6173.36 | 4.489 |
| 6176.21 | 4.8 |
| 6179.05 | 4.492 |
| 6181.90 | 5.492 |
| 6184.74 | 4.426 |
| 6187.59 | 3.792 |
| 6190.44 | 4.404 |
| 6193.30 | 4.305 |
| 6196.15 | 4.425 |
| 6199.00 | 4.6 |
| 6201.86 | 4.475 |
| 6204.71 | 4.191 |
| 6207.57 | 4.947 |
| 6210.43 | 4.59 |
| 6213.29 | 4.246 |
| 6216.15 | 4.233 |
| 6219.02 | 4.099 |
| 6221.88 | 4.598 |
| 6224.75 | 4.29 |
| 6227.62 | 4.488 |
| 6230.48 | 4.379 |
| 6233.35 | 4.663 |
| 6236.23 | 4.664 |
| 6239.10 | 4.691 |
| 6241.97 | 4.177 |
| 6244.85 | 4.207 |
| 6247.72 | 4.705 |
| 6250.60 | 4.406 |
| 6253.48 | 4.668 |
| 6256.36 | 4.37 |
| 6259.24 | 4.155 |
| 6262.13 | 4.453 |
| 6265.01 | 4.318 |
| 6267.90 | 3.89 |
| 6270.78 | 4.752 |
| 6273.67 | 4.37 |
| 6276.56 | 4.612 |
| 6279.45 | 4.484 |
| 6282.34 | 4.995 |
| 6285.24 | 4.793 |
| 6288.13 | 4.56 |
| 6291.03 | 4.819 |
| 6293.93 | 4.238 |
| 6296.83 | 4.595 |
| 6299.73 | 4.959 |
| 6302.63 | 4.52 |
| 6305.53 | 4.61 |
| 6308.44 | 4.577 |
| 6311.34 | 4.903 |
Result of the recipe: 0.01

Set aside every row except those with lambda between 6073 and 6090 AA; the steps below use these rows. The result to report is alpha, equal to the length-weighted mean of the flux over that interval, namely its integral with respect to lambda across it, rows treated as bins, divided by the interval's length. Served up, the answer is 4.65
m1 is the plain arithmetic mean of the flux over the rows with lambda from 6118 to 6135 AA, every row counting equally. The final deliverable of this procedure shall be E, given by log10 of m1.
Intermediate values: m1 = 4.72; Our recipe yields 0.674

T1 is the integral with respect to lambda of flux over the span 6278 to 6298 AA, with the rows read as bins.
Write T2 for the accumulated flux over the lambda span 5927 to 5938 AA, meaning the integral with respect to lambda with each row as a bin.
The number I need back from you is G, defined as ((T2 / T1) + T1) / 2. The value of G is 47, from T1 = 93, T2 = 53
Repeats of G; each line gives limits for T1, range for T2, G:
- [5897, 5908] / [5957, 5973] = 25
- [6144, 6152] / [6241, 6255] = 20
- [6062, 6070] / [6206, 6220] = 19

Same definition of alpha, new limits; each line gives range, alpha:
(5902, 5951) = 4.64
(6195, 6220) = 4.43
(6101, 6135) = 4.71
